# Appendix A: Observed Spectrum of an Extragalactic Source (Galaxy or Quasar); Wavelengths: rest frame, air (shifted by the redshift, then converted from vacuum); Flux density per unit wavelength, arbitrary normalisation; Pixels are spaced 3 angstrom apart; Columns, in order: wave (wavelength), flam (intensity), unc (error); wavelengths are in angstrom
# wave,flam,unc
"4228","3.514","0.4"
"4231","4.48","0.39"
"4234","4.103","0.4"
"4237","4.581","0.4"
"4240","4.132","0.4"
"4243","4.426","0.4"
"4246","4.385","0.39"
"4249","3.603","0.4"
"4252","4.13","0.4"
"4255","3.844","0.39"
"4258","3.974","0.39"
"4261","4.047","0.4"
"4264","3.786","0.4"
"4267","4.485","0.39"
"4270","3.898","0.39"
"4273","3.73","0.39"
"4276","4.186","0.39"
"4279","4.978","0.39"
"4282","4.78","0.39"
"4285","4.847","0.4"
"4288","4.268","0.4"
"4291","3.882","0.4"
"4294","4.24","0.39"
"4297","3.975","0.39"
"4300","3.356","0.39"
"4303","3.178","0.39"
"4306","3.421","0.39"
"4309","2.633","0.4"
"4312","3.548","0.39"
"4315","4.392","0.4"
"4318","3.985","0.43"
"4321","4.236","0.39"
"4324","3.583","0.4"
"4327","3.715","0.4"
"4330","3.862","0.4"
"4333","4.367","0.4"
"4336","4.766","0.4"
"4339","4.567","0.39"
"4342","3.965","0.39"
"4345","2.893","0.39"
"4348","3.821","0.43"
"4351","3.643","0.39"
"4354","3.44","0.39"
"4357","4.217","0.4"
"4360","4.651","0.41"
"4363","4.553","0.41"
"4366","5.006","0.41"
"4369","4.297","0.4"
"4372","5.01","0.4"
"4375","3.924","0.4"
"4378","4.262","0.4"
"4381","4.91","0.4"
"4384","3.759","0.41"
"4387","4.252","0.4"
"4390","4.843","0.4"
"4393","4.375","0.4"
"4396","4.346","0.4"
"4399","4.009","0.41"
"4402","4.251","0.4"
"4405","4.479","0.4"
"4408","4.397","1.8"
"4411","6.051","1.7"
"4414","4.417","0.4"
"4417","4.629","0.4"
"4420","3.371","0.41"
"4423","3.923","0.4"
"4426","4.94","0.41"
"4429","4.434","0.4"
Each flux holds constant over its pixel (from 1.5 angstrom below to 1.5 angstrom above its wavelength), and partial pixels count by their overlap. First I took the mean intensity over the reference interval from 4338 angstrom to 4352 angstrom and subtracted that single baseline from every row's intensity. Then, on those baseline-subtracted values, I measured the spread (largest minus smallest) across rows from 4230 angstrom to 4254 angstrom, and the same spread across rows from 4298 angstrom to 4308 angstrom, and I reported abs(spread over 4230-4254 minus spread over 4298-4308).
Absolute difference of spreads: 0.7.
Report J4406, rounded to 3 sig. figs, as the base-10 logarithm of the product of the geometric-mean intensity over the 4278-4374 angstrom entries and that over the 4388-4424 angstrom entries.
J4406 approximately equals 1.25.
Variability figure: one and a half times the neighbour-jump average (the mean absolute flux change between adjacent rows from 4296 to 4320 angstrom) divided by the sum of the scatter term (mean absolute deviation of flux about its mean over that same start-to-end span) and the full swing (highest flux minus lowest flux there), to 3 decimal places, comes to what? 0.393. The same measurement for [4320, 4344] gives 0.368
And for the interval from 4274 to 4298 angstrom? 0.391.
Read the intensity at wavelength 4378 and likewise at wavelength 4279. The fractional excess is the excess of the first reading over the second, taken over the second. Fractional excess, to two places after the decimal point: -0.14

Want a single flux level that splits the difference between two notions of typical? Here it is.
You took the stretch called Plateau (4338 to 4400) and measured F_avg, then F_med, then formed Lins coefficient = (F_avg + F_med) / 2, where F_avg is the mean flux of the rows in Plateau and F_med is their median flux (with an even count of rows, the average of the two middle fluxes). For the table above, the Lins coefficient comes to 4.24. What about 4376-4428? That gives 4.40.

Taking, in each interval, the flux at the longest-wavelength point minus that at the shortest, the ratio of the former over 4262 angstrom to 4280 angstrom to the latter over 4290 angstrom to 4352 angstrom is -5.0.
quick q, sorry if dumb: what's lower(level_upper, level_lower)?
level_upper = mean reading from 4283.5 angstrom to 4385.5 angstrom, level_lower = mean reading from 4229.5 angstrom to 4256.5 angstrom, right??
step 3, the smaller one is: 4.03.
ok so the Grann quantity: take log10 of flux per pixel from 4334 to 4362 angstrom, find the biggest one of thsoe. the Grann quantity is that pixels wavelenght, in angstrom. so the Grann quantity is 4336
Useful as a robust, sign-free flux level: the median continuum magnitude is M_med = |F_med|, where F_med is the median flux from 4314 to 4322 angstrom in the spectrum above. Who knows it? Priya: 4.2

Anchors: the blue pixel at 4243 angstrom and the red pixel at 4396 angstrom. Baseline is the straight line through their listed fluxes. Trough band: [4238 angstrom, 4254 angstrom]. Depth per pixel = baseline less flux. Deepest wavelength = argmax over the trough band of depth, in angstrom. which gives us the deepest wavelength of 4249 angstrom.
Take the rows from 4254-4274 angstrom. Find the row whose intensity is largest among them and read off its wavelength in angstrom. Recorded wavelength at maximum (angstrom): 4267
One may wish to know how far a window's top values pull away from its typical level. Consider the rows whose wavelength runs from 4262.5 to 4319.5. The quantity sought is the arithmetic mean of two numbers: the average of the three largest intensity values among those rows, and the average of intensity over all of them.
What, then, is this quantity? 4.4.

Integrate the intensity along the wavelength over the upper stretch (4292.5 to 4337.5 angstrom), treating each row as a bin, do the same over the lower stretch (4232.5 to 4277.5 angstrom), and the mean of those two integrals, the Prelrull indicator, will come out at 177.9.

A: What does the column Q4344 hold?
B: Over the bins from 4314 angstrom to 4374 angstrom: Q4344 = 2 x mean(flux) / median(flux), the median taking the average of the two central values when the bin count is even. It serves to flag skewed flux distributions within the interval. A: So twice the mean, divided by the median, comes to 1.96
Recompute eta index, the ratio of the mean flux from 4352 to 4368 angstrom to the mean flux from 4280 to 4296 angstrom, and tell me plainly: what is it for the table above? 0.99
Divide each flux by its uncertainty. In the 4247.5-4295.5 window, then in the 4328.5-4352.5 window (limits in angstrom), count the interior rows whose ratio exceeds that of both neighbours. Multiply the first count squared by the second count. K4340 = 16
